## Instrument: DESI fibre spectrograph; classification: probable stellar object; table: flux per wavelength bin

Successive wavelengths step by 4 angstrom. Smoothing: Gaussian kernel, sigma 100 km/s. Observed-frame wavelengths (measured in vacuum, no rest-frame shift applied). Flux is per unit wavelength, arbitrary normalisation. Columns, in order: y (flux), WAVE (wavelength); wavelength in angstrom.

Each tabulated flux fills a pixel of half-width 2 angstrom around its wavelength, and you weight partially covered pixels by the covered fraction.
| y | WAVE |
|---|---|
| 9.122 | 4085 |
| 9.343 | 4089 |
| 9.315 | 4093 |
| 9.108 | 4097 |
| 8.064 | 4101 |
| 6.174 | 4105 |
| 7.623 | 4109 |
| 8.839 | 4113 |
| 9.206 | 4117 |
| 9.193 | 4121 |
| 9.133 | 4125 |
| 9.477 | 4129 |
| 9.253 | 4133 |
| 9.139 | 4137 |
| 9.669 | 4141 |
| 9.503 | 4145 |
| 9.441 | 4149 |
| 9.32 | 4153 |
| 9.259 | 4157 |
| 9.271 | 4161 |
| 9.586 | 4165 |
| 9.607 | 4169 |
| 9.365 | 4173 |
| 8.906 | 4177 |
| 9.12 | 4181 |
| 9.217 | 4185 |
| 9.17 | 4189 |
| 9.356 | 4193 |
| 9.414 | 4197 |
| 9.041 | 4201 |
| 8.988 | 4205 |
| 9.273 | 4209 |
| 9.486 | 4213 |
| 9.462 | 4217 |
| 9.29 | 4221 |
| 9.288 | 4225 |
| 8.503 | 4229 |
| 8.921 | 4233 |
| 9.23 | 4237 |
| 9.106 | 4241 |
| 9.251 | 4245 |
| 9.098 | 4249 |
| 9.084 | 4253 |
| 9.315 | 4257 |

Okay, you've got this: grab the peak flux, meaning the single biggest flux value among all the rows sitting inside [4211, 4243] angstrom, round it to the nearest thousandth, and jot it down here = 9.486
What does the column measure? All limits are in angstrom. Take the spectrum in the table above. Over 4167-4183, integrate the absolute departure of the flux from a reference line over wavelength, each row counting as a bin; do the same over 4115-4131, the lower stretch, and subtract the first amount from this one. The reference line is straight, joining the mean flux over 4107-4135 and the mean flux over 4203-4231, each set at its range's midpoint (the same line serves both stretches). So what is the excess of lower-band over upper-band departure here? 0.5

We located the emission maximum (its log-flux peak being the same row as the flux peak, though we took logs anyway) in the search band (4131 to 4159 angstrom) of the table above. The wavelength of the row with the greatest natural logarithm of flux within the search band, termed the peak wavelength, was 4141 angstrom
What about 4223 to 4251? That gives 4225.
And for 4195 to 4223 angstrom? 4213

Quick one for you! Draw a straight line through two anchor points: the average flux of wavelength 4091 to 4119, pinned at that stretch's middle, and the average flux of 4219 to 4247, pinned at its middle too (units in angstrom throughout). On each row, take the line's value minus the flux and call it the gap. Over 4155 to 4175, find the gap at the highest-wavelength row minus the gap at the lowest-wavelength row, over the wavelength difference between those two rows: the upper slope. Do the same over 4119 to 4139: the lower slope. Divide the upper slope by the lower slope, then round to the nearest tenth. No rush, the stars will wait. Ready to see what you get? -0.1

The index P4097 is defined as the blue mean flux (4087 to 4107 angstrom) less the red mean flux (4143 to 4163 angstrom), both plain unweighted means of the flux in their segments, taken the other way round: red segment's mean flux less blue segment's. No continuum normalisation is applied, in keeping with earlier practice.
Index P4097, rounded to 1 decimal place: 1.0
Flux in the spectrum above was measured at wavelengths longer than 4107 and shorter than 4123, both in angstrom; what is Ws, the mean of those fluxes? 8.72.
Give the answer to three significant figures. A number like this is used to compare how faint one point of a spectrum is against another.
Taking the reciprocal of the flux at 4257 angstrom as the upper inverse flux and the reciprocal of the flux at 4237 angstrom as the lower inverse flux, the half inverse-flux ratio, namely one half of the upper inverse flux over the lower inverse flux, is 0.495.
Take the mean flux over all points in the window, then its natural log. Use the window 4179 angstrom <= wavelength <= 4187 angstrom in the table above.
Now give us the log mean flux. 2.22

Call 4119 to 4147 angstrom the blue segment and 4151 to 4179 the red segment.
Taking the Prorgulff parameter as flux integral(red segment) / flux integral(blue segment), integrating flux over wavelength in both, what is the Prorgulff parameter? 1.0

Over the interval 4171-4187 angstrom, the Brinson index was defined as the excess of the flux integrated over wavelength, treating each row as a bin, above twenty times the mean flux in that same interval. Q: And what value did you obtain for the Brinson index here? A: -36.6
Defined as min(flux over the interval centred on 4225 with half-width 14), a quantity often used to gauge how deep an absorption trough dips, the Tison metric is 8.503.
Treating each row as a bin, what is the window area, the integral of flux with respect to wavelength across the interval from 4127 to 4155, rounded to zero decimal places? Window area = 263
